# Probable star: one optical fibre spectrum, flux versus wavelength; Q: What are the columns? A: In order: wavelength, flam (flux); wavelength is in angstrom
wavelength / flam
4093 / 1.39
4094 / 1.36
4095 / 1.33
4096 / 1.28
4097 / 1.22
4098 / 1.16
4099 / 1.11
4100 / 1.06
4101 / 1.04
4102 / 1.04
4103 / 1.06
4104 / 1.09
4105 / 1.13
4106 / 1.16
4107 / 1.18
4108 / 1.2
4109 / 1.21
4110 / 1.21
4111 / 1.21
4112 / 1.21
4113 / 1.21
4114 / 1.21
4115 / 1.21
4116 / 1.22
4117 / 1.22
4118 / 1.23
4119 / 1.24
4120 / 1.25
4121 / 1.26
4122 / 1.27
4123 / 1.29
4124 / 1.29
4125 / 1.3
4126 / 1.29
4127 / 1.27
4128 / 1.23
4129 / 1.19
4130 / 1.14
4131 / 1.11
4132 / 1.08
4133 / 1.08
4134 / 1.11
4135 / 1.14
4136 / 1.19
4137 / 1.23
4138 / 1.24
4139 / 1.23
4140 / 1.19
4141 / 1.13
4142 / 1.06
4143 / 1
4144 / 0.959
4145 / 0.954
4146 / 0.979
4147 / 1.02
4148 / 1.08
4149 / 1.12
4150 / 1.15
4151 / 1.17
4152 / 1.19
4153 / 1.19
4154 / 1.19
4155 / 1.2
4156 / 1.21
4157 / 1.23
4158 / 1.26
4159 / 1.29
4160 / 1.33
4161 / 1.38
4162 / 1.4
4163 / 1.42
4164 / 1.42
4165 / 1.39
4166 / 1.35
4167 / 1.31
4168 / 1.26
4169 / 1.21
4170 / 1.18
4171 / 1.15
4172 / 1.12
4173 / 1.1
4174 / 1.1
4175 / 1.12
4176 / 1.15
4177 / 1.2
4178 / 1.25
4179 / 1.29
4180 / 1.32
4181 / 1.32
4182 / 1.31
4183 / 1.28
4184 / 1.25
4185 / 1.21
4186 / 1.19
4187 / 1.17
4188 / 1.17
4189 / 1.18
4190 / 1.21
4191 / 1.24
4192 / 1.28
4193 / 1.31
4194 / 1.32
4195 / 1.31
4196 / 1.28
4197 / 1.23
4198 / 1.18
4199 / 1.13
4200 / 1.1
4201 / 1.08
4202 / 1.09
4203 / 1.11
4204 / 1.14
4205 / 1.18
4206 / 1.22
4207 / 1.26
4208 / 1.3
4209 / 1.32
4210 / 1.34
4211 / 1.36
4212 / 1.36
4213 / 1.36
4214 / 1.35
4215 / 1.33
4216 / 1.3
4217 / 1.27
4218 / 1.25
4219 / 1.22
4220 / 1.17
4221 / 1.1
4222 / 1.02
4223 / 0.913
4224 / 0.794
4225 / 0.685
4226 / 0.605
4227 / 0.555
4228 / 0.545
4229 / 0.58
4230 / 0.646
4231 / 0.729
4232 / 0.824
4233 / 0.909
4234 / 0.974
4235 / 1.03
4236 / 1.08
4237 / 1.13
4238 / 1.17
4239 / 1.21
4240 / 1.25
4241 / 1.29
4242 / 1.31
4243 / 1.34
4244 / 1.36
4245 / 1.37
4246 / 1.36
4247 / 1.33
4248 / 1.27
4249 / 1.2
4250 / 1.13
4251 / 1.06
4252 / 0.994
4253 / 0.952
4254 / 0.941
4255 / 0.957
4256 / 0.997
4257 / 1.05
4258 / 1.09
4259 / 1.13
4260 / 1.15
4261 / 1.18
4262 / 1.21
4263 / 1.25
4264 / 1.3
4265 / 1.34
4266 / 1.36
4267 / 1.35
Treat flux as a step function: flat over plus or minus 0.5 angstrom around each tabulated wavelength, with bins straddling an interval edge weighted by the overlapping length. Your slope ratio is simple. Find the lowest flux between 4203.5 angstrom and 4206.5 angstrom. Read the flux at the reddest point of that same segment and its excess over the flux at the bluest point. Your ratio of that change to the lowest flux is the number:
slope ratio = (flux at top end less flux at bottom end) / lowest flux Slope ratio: 0.07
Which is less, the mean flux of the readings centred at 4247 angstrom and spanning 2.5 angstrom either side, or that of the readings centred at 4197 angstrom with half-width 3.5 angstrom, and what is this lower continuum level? 1.22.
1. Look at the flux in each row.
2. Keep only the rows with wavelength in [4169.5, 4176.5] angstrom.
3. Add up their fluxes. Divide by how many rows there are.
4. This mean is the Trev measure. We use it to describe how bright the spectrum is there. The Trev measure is 1.13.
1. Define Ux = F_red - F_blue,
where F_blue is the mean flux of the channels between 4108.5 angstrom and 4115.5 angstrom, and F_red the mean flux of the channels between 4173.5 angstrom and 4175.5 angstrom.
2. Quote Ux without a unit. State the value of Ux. -0.10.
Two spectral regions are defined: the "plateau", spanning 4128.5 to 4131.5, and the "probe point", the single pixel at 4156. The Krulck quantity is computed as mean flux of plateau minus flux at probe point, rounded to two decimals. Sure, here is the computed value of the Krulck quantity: -0.06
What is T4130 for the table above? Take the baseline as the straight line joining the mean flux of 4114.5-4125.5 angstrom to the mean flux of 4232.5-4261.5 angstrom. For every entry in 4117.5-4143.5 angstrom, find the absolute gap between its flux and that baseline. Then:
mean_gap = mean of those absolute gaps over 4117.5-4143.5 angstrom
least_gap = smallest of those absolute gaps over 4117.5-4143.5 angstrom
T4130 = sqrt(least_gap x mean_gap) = 0.013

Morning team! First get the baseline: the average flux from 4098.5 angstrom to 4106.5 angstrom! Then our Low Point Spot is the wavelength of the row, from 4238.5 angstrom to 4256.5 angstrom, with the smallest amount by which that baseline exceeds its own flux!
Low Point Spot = 4245 angstrom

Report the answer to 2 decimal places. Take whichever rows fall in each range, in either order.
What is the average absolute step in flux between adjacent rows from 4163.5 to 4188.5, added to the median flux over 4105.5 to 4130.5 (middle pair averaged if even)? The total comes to 1.25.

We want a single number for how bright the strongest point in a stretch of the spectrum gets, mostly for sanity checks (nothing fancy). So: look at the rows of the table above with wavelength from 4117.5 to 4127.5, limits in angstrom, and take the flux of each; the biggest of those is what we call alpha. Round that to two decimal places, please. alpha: 1.30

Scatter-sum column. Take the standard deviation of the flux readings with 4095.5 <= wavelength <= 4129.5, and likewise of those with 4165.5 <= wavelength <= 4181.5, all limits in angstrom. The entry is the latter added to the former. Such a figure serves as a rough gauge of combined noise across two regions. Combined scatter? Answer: 0.16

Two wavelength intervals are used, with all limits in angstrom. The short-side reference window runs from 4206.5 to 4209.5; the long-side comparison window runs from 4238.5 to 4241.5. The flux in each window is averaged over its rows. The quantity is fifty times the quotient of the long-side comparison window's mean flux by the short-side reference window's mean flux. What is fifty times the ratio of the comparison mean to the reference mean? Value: 48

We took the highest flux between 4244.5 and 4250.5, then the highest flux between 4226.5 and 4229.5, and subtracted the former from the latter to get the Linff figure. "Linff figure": -0.79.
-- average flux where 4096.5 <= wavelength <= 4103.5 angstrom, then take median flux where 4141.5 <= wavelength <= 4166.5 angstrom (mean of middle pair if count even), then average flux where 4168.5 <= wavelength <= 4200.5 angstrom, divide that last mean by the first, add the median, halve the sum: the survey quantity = 1.15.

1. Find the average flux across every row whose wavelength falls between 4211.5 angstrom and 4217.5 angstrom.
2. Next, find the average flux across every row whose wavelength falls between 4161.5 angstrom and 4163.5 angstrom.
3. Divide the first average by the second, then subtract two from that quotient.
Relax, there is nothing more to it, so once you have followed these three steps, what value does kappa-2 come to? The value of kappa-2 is -1.06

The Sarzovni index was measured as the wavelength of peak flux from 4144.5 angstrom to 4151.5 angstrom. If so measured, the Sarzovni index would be 4151 angstrom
